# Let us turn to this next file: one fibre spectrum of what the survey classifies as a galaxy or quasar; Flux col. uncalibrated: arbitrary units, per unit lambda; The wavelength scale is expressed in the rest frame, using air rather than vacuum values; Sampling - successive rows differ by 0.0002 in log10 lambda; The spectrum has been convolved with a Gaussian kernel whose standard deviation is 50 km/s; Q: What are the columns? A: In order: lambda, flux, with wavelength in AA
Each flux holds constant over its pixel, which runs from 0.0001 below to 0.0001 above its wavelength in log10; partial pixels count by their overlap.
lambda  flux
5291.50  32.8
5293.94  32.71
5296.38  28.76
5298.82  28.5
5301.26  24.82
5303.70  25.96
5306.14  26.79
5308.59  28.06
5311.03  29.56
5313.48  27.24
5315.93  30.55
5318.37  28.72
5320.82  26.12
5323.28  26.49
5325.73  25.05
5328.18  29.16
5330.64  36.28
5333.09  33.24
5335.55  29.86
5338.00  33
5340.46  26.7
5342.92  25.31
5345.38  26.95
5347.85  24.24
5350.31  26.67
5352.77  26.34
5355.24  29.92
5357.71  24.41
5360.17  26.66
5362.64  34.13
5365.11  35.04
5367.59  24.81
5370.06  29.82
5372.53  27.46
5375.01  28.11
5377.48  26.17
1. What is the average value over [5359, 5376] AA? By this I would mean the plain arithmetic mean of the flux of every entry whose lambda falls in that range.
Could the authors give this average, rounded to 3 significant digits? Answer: 29.4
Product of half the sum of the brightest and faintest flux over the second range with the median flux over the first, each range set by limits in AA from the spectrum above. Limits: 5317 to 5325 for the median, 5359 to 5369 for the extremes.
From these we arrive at 793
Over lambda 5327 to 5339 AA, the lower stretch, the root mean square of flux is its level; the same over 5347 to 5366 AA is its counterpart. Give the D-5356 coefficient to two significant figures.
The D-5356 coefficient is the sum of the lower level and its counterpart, 61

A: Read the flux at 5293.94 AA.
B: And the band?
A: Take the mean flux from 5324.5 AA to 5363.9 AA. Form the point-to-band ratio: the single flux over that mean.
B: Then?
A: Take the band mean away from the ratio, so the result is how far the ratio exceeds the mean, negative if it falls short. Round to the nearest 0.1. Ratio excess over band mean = -27.5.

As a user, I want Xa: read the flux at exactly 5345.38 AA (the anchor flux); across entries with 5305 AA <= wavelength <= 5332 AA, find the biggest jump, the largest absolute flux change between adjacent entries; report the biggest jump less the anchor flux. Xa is -20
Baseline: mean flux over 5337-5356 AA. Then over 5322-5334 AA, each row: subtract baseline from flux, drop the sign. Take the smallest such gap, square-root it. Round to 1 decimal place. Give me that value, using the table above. 0.9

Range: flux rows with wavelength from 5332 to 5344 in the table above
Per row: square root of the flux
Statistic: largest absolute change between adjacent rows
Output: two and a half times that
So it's 1.4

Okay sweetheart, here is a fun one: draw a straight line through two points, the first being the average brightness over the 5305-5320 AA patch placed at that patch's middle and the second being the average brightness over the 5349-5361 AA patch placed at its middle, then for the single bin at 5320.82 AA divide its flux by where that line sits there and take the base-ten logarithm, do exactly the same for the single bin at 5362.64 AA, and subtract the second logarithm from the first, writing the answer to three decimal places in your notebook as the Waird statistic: -0.142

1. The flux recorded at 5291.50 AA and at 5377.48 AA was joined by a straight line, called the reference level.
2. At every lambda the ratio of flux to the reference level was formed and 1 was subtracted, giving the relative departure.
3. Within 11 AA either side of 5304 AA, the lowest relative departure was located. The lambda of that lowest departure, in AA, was 5301.26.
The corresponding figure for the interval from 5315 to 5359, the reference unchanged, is 5325.73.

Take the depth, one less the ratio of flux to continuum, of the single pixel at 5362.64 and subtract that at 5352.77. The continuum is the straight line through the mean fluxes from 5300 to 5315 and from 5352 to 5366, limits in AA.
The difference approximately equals -0.25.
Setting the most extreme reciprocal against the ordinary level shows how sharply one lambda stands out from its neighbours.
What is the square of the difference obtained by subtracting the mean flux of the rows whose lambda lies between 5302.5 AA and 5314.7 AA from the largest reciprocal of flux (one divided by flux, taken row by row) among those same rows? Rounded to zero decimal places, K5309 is 755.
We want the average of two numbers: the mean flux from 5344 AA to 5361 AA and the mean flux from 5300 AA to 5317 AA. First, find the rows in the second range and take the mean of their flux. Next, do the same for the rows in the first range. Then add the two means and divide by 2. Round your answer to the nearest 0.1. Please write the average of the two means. 27.0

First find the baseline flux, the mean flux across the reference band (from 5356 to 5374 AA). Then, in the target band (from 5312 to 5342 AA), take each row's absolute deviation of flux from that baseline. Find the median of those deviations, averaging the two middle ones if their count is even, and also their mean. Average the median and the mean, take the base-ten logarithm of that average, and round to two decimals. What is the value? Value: 0.39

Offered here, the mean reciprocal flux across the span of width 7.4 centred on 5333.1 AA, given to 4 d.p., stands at 0.0304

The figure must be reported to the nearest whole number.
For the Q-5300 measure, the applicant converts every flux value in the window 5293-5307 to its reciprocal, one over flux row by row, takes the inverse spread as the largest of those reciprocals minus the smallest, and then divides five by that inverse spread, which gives 514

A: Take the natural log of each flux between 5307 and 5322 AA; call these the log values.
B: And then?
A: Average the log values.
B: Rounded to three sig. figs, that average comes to 3.34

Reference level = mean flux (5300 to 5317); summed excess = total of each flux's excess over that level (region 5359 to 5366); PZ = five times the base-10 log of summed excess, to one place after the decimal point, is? 5.6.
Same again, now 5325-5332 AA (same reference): 4.5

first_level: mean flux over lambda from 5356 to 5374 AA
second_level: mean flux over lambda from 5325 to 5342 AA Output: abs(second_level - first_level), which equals 1.6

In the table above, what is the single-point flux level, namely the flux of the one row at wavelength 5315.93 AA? 30.55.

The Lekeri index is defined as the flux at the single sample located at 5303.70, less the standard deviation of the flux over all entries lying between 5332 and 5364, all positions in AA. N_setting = 23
